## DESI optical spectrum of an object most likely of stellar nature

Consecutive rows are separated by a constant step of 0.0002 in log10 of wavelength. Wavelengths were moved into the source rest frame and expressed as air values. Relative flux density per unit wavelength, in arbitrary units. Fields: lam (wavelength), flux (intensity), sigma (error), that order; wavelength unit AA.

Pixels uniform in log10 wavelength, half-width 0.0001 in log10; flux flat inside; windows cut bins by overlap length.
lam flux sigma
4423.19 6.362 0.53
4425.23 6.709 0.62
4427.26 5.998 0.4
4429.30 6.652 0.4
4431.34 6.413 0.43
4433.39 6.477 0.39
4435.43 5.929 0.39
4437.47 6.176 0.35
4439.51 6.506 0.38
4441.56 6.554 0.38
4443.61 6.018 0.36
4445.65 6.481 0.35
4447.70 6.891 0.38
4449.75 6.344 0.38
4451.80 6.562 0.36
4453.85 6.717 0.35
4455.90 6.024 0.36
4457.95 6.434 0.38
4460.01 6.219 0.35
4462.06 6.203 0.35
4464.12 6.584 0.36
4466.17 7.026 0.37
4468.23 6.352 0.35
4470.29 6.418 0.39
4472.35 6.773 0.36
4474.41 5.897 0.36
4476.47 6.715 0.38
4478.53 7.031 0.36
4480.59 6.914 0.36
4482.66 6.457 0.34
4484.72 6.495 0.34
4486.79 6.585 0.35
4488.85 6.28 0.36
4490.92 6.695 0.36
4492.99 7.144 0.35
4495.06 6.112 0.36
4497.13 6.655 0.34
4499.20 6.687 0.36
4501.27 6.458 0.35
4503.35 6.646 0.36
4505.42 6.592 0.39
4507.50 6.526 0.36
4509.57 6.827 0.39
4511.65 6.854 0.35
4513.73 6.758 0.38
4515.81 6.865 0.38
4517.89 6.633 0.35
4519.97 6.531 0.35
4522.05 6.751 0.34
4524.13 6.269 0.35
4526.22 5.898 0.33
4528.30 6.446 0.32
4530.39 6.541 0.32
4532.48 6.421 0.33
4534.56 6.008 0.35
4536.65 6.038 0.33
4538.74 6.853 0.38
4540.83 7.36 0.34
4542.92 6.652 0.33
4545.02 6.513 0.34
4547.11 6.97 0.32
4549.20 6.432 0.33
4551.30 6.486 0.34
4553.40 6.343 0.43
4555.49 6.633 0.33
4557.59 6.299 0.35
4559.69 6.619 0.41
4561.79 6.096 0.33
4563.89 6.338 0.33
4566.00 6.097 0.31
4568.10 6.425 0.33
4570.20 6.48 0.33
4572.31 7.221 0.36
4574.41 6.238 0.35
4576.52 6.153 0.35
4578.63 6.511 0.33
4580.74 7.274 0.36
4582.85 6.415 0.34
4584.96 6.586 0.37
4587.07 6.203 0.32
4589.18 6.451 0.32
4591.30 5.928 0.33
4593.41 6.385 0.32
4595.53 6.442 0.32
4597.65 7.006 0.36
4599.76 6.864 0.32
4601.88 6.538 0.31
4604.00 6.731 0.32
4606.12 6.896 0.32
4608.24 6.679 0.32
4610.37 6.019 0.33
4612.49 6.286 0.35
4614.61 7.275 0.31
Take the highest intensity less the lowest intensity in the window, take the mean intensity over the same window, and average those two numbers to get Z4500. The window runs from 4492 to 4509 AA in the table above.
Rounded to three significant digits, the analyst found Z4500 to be 3.82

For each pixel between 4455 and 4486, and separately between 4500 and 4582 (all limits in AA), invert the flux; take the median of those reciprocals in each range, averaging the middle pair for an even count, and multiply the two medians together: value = 0.0238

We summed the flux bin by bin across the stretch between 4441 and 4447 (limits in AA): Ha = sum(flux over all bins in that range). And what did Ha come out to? 19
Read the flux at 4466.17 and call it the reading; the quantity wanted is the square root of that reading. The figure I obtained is 2.65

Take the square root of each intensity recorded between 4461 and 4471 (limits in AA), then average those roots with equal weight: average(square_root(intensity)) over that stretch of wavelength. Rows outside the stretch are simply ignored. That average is 2.55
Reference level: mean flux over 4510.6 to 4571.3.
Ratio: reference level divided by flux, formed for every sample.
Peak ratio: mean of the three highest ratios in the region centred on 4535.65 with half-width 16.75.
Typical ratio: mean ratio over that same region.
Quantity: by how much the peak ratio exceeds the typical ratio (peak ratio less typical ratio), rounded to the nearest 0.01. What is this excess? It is 0.09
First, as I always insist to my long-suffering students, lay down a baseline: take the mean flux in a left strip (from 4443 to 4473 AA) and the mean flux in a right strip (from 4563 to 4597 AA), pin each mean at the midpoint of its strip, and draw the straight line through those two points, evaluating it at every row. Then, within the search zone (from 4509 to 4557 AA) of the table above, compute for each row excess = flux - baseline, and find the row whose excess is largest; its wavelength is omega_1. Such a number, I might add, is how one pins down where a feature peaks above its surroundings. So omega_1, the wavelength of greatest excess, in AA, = 4540.83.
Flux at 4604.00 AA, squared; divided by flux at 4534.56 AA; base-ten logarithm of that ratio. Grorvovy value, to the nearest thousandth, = 0.877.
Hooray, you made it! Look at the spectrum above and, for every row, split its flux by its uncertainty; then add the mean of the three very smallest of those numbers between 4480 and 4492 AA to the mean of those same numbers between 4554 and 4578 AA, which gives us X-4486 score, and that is 37.0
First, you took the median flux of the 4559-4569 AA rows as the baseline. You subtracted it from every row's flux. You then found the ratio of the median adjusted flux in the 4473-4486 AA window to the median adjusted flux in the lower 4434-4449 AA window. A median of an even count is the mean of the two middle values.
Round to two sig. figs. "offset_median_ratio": 1.9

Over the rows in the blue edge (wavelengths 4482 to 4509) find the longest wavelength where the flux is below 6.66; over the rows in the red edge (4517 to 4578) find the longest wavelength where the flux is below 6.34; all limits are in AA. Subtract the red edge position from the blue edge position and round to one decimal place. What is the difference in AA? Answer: -69.0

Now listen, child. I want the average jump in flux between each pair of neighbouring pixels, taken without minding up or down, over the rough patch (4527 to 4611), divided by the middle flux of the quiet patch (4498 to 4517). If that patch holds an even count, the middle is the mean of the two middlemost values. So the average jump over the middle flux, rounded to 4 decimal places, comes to 0.0546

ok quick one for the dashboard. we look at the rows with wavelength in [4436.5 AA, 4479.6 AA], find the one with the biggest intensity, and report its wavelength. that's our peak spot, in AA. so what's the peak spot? 4478.53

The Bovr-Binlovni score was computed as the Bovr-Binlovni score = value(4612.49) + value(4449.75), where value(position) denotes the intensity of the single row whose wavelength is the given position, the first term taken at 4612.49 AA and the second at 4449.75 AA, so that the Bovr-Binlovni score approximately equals 12.6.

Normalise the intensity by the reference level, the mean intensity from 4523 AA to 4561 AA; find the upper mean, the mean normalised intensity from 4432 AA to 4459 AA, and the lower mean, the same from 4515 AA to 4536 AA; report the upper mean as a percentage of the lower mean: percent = 99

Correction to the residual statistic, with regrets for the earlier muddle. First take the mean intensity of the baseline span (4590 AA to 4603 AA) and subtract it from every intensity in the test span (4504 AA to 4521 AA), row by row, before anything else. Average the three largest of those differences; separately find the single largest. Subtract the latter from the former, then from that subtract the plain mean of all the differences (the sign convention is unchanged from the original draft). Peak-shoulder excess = -0.19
